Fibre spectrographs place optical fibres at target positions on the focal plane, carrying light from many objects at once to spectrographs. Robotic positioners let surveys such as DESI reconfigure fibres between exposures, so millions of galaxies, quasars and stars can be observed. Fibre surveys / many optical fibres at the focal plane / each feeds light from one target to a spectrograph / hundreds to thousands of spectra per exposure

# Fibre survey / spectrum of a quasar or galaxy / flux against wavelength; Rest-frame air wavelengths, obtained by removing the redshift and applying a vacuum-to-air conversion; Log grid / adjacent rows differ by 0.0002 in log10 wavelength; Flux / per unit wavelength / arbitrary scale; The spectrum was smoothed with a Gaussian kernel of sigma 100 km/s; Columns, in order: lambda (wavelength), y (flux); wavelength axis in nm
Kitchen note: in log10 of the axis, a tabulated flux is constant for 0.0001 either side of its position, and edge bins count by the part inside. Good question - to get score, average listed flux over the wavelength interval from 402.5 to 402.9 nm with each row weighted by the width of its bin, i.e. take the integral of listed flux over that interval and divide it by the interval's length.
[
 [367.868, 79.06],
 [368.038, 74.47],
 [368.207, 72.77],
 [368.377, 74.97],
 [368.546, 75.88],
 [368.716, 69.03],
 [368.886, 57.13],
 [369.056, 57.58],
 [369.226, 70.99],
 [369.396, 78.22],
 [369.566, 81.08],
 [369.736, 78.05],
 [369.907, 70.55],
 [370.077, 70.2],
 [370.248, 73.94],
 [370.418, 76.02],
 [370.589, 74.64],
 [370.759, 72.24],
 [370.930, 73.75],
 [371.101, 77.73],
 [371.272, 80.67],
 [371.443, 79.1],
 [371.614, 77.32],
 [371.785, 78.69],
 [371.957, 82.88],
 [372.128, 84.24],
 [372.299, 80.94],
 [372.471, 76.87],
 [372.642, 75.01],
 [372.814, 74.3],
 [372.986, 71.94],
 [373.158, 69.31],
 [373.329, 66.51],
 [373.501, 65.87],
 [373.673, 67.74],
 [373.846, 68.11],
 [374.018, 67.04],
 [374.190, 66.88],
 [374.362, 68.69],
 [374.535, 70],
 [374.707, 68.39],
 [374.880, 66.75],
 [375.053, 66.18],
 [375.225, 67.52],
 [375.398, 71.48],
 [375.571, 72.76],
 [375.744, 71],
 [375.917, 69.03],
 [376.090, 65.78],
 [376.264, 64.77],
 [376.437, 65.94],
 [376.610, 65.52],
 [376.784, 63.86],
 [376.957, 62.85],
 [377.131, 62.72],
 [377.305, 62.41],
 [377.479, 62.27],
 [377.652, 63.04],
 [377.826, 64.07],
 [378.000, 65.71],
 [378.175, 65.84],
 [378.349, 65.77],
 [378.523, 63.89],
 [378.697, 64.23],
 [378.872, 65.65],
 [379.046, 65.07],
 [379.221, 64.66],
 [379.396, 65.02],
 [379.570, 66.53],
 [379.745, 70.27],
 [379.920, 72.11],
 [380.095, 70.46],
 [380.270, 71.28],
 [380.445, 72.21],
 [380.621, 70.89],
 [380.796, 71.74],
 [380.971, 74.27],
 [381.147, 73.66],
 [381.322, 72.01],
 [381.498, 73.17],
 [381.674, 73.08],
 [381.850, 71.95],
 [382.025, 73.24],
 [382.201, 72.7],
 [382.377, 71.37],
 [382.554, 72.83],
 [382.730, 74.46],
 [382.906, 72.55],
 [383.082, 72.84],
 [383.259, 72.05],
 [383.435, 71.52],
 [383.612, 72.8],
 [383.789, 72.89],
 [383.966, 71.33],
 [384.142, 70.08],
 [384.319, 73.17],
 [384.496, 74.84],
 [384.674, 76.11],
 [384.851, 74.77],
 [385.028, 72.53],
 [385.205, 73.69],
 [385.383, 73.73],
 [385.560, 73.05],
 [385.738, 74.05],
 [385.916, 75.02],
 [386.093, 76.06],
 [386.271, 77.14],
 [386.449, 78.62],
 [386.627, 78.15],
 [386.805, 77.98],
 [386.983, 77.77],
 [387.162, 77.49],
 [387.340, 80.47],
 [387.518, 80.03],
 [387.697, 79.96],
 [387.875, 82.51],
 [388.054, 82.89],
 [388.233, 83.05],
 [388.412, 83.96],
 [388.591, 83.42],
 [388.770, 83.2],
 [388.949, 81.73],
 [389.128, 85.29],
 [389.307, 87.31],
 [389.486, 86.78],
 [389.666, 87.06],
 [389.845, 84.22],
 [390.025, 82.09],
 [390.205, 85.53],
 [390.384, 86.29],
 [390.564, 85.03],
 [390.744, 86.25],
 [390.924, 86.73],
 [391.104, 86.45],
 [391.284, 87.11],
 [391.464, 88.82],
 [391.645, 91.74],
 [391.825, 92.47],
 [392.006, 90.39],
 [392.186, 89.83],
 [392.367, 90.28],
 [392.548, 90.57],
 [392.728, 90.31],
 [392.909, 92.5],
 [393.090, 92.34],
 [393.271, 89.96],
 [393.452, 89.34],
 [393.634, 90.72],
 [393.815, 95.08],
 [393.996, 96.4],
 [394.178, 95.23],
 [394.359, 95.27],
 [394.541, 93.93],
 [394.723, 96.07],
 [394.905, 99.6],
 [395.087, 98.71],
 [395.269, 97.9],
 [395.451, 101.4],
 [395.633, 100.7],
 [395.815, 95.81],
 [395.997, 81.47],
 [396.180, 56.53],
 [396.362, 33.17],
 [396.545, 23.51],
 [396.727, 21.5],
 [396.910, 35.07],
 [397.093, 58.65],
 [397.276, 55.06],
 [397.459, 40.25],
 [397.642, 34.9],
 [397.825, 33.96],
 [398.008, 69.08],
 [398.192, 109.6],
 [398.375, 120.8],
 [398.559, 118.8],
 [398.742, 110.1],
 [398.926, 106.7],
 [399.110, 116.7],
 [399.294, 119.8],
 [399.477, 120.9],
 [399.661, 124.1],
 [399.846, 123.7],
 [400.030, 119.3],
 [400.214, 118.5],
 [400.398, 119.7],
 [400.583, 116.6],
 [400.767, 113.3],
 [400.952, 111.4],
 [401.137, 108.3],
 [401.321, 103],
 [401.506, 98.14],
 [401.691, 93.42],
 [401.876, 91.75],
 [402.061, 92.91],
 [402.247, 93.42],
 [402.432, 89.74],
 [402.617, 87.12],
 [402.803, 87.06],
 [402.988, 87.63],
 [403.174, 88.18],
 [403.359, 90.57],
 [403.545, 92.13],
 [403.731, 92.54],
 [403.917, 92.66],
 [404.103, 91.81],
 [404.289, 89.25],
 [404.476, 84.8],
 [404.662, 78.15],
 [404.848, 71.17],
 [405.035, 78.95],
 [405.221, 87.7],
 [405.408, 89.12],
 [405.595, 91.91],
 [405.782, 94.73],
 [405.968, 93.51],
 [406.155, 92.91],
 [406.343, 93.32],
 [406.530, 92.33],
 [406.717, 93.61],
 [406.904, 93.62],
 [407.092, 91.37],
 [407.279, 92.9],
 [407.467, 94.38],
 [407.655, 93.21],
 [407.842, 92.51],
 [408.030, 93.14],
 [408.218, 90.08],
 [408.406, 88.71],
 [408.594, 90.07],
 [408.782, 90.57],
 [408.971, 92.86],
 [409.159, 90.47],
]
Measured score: 87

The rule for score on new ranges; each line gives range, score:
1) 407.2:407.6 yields 93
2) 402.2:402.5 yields 92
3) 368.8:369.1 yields 57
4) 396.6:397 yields 28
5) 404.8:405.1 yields 75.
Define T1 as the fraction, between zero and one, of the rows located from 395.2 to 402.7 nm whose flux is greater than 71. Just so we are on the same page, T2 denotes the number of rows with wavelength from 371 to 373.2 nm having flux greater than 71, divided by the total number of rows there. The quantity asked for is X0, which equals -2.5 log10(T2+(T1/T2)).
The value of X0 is -0.6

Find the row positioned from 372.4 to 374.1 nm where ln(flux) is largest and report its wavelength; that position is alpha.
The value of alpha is 372.471 nm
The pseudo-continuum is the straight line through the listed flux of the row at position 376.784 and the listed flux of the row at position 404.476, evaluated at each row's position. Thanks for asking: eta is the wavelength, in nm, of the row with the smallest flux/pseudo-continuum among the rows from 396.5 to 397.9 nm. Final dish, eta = 396.727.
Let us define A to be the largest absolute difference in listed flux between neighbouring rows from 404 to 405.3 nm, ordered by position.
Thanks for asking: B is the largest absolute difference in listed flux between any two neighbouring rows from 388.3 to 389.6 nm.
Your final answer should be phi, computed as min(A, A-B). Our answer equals 5.2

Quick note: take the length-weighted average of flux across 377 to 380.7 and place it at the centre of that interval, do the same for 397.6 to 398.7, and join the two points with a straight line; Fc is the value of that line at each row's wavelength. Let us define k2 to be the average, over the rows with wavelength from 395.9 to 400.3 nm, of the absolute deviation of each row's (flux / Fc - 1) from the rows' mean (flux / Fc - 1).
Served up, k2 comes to 0.42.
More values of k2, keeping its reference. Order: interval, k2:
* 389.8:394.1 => 0.02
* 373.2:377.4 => 0.04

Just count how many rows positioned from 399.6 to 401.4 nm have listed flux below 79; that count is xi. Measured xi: 0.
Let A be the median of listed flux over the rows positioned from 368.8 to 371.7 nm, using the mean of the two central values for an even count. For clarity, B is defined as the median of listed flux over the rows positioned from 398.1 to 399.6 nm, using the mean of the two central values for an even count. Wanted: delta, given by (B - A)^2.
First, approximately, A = 75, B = 118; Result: 1858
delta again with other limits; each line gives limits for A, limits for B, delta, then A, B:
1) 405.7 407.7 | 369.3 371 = 362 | 93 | 74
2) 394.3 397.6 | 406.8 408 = 29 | 88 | 93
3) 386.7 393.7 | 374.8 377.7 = 421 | 86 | 66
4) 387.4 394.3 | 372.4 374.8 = 338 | 87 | 69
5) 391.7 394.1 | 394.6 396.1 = 60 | 91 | 98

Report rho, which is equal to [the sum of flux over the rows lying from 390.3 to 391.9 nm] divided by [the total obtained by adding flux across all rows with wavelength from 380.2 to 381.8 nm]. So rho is 1.21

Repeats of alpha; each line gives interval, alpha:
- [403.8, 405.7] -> 403.917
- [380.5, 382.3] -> 380.971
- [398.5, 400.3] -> 399.661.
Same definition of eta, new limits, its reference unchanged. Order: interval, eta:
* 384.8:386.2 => 385.028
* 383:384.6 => 384.142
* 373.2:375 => 374.880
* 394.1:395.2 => 394.541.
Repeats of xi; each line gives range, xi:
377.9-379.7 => 10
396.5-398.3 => 9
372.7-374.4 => 10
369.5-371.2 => 9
